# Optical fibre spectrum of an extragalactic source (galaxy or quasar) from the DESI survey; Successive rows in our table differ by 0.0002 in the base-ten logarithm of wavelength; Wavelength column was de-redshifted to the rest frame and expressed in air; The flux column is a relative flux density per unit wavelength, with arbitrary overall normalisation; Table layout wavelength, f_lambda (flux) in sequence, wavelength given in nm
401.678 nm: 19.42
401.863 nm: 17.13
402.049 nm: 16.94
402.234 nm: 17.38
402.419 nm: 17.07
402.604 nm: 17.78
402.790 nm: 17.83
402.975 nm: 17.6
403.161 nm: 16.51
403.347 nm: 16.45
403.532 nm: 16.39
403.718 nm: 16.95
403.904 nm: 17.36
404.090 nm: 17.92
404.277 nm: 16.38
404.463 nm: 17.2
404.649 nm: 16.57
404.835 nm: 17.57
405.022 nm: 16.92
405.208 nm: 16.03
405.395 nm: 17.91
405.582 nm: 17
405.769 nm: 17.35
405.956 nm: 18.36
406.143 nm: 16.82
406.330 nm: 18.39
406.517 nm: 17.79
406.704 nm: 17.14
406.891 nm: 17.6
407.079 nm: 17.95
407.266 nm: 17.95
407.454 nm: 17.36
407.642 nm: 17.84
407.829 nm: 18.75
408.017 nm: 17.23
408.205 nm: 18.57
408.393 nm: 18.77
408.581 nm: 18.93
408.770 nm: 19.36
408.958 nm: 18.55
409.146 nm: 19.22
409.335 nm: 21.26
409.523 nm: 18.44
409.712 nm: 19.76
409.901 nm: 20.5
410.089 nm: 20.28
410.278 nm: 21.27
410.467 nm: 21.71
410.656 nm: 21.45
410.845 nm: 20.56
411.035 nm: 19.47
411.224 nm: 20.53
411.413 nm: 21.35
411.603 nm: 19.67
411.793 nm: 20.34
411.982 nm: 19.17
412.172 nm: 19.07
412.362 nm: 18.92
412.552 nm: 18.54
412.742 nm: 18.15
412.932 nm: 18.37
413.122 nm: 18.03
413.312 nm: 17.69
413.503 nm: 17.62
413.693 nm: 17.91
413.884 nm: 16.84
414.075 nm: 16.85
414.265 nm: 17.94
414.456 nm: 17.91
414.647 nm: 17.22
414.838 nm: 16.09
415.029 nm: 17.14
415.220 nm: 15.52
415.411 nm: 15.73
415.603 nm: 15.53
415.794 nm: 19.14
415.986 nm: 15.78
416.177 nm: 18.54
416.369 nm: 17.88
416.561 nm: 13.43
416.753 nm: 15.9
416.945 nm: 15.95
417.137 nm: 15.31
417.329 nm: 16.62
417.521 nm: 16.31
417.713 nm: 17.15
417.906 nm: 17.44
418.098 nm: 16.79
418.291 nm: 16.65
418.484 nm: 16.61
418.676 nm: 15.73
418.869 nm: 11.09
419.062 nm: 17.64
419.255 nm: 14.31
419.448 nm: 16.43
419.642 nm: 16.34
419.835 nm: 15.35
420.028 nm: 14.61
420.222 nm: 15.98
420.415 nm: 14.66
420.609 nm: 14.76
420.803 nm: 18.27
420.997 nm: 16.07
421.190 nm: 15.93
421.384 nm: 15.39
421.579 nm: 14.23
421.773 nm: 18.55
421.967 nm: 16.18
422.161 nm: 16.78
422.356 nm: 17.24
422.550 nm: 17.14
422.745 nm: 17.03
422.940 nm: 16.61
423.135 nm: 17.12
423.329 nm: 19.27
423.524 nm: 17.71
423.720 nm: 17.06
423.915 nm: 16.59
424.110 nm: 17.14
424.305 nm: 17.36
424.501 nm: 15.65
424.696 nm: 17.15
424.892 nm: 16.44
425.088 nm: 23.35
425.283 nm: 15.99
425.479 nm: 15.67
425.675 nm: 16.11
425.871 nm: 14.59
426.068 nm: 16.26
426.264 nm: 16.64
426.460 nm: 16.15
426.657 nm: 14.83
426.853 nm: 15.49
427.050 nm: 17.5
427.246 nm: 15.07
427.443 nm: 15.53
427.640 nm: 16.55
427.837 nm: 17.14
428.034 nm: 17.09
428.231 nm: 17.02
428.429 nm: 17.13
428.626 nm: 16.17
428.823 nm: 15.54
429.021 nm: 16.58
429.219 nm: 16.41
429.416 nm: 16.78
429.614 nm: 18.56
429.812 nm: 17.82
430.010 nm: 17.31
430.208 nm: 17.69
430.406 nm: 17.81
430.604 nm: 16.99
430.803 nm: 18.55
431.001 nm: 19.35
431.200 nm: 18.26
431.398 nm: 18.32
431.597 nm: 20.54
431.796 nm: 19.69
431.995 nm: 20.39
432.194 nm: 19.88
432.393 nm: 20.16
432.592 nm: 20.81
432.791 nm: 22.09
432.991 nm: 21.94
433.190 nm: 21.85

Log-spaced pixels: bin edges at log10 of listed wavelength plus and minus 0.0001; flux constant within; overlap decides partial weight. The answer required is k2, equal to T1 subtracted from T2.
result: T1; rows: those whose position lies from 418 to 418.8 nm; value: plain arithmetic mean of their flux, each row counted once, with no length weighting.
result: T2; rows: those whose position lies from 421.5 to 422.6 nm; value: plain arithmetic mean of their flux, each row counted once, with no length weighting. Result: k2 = 0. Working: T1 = 16.4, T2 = 16.7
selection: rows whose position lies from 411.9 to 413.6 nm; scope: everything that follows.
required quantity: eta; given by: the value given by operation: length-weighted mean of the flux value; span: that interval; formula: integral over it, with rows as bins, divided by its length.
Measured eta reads 18.4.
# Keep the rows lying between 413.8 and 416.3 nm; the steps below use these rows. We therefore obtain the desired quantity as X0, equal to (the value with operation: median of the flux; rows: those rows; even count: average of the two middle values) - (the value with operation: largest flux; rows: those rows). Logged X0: -2.3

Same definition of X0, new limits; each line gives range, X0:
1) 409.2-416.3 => -3.2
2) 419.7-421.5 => -2.9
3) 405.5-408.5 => -1.0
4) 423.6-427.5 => -7.1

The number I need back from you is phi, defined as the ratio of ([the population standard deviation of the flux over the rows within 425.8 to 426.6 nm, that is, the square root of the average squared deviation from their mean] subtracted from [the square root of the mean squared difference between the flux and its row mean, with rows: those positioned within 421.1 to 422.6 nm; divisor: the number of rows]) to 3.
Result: 0.15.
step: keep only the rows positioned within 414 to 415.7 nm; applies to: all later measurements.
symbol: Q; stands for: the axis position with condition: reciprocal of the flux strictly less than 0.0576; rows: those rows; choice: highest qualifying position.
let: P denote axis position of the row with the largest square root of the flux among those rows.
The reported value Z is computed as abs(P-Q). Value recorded 0.19 nm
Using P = 414.265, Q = 414.456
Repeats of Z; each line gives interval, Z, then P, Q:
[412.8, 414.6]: 1.52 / 412.932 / 414.456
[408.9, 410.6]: 0.00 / 410.467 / 410.467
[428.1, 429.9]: 0.20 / 429.614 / 429.812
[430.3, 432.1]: 0.40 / 431.597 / 431.995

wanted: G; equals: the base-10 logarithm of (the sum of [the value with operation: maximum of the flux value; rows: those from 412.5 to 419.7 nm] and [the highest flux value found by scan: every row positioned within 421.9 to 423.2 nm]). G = 1.56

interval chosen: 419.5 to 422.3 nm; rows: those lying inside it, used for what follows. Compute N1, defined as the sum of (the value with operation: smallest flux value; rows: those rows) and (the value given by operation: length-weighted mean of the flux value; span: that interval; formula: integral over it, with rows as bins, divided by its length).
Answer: 30.2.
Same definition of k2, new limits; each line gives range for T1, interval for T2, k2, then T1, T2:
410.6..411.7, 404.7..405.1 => -3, 20.5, 17.2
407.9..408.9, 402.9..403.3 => -2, 18.6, 17.1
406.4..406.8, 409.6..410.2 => 3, 17.5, 20.2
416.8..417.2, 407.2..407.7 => 2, 15.6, 17.7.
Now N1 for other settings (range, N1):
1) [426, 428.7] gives 31.2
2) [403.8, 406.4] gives 33.3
